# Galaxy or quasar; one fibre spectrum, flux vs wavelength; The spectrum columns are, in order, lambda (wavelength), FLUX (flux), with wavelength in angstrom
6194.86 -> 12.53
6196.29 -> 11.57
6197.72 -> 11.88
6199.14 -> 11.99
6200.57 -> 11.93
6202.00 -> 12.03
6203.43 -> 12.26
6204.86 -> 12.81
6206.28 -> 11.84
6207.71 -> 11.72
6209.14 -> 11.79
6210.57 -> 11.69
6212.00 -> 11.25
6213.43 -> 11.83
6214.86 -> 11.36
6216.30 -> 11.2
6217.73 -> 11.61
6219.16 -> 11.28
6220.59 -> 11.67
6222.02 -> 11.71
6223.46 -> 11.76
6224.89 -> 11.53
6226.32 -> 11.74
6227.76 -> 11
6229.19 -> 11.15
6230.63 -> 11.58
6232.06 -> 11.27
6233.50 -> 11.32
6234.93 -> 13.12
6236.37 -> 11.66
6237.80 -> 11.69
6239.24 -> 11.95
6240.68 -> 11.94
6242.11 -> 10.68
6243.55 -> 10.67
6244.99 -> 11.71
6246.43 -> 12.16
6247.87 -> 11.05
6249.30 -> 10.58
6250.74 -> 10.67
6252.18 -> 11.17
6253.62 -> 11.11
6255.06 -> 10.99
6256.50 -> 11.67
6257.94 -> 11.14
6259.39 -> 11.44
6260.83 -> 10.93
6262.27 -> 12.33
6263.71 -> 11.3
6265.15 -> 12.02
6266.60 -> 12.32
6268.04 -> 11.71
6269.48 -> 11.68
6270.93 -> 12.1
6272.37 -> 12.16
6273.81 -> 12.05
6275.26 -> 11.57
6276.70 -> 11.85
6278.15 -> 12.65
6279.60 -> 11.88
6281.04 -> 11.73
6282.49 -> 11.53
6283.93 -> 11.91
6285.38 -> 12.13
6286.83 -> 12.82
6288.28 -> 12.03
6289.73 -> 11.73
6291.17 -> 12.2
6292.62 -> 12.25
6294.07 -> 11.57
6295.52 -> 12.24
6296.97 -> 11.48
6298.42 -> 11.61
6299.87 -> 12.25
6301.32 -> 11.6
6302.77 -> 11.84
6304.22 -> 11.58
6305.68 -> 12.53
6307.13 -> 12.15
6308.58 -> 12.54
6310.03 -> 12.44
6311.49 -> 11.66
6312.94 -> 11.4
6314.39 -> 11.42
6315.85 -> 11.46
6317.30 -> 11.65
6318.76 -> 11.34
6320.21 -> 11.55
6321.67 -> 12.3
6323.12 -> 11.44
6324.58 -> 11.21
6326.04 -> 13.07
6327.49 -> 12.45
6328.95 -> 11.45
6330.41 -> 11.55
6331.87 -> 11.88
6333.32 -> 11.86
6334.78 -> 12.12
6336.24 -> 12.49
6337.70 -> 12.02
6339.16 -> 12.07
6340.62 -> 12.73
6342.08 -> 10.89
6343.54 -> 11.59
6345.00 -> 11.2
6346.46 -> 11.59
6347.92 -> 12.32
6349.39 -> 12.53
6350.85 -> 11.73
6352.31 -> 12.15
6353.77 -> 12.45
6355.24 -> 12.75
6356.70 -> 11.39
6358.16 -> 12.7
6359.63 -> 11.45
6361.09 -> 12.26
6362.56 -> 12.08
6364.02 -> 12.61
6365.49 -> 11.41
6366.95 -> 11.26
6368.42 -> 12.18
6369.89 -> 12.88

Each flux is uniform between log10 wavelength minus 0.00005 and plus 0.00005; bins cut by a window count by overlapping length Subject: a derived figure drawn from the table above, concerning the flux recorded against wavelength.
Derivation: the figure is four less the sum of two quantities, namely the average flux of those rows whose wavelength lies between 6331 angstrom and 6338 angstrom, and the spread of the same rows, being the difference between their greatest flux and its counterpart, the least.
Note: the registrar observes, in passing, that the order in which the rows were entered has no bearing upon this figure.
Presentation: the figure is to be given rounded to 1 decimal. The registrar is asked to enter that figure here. -8.7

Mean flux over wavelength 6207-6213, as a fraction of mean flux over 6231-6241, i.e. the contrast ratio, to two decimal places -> 0.98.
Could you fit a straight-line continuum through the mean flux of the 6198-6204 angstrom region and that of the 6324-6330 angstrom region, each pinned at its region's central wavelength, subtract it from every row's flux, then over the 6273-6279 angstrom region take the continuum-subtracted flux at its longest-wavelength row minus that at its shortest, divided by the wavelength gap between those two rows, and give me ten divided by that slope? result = 72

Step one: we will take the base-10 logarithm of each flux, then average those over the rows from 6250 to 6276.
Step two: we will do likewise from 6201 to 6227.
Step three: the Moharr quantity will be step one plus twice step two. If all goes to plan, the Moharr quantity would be 3.201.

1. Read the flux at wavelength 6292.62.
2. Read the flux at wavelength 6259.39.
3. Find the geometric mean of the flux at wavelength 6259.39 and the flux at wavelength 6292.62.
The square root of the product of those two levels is 11.84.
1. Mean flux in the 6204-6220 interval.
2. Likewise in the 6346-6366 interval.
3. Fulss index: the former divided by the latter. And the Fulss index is 0.96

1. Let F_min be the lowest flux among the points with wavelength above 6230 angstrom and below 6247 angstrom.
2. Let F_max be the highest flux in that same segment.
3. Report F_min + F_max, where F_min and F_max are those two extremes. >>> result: 23.8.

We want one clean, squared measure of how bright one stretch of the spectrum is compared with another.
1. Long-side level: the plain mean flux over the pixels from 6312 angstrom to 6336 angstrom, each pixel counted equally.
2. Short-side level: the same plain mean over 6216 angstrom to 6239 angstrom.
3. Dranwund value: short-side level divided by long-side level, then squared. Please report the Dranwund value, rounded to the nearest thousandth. 0.970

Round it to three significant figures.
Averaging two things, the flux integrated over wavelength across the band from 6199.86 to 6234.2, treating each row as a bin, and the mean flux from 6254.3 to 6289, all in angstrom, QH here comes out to 206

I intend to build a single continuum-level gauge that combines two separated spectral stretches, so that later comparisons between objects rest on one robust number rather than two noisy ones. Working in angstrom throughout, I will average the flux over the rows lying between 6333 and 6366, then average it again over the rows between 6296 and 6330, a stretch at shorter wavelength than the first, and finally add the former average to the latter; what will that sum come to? 23.9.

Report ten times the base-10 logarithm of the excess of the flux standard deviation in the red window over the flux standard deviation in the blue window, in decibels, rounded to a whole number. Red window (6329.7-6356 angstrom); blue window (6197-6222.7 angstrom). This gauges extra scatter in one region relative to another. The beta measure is -9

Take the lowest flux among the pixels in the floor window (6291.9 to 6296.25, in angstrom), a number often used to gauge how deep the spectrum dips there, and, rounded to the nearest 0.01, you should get 11.57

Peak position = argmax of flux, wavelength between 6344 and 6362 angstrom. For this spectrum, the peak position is 6355.24 angstrom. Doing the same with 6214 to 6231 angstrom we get 6223.46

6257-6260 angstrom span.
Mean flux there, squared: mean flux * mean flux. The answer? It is 127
